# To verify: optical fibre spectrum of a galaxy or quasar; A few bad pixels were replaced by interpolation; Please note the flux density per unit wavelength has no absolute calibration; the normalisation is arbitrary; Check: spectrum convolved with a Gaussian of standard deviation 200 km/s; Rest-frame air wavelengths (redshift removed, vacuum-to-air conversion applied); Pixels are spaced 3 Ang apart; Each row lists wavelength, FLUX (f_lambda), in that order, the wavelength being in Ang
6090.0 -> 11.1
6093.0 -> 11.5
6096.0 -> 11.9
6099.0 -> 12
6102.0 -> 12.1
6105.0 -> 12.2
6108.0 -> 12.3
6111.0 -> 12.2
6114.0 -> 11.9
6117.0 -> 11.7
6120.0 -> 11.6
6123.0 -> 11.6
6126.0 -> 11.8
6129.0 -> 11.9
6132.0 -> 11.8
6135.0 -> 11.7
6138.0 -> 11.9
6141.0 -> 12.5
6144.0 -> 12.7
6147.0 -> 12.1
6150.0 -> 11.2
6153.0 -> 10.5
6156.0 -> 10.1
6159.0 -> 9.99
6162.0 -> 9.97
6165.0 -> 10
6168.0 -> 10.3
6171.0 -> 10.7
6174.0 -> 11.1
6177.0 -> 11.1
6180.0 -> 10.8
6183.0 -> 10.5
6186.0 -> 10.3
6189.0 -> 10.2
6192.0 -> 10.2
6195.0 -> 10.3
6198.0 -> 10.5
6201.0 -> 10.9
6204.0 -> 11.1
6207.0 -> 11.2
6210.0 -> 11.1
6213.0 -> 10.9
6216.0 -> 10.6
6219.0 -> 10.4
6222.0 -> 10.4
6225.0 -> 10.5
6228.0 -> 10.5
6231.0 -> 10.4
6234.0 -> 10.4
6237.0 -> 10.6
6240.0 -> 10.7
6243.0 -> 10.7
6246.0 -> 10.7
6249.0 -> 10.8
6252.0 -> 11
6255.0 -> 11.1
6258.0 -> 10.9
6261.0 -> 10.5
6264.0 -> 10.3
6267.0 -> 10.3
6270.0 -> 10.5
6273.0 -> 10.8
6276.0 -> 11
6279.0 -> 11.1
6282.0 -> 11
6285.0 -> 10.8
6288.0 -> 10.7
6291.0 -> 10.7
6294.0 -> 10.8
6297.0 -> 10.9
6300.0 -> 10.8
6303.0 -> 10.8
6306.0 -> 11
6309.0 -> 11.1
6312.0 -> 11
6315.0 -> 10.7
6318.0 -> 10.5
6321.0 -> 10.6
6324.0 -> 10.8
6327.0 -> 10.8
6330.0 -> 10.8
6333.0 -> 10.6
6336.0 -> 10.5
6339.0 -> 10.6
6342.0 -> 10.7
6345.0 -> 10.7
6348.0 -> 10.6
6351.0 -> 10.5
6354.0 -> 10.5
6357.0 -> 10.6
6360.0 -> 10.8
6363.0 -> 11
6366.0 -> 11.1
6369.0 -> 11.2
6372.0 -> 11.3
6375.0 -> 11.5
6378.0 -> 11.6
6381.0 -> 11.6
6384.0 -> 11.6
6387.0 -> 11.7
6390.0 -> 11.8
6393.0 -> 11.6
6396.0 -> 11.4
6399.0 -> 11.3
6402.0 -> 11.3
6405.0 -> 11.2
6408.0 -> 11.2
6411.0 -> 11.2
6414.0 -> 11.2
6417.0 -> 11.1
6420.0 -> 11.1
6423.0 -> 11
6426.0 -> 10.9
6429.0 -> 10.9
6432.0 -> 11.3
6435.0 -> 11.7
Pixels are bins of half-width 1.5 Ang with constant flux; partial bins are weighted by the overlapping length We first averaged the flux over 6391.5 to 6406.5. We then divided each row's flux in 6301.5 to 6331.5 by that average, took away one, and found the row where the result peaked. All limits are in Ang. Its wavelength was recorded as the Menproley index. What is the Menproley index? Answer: 6309.0 Ang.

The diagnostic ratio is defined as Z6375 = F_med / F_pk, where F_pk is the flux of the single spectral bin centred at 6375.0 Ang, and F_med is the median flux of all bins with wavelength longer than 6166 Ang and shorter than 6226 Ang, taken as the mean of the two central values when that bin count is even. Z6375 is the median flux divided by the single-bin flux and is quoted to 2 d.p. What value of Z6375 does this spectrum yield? 0.92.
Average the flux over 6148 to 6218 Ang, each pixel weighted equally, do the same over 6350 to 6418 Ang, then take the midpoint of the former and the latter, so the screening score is 10.9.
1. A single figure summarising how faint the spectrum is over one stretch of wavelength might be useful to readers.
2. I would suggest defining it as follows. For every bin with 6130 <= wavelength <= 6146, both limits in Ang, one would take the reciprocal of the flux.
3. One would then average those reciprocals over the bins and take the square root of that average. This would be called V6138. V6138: 0.287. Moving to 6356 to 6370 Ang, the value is 0.302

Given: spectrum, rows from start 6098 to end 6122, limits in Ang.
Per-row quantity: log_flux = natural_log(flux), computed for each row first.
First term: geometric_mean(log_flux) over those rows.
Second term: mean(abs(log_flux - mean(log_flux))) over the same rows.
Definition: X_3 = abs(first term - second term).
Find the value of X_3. 2.47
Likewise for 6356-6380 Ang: 2.39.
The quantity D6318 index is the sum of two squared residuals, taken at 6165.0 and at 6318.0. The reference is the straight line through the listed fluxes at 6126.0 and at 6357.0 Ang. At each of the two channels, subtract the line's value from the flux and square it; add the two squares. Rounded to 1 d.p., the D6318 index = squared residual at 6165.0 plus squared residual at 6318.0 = 2.6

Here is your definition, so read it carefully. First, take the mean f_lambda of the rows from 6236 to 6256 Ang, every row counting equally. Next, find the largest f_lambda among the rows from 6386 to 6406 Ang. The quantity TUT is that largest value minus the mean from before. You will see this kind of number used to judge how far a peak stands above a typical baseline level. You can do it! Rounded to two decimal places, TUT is 1.00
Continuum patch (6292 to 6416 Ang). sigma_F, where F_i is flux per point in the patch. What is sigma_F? 0.38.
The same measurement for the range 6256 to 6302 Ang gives 0.24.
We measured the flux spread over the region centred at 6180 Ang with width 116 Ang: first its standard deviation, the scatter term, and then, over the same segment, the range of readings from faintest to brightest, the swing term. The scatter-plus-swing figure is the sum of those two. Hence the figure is 3.4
